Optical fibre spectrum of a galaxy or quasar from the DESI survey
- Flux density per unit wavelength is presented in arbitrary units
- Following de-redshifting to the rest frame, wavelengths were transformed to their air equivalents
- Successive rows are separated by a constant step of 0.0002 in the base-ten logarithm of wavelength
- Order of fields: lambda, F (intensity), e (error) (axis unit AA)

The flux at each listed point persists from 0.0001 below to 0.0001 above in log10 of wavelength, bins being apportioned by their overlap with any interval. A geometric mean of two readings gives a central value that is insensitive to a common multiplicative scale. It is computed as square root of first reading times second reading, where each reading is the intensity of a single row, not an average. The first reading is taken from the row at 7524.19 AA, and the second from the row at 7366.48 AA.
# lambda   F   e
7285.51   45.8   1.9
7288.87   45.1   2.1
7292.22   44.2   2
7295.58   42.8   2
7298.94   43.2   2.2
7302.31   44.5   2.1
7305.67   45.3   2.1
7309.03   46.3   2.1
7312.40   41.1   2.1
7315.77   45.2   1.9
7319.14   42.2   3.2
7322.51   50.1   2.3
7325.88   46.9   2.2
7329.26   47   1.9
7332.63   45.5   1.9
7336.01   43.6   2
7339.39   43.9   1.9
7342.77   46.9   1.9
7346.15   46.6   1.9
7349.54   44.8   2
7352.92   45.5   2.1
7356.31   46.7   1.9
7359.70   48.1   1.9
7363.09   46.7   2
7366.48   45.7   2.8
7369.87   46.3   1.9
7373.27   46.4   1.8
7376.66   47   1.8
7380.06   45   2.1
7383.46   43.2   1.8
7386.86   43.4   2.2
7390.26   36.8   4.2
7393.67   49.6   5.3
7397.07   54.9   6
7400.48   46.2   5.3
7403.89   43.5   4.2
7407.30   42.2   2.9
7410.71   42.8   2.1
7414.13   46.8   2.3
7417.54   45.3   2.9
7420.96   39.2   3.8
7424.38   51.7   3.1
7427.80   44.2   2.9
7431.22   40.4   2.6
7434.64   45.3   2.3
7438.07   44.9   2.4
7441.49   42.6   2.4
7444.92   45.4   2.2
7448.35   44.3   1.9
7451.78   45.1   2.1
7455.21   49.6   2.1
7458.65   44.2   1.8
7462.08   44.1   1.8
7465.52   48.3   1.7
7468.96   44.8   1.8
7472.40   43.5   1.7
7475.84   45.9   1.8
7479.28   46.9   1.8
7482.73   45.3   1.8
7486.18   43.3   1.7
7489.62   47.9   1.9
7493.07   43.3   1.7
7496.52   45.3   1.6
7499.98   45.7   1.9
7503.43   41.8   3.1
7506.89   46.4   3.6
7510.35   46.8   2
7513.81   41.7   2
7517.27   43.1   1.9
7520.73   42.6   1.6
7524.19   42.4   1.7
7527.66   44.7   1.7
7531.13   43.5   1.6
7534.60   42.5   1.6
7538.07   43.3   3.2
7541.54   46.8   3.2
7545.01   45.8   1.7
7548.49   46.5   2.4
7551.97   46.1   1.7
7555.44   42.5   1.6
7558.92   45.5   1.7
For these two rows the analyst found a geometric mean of 44.0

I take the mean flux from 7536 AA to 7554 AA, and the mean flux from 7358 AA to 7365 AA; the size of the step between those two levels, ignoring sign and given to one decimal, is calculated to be 1.7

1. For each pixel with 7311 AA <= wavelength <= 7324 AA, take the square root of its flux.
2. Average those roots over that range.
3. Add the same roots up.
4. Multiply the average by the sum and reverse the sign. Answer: -178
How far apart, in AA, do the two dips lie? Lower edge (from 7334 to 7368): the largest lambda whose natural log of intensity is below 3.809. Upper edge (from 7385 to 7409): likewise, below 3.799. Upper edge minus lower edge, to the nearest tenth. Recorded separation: 57.8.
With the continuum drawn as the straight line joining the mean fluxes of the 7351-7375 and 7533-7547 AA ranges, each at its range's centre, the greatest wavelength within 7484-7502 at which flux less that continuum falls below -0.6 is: 7493.07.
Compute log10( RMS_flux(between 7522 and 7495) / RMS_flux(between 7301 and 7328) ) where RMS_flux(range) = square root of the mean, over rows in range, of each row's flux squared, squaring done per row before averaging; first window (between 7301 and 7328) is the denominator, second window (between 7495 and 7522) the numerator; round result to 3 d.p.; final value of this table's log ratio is -0.010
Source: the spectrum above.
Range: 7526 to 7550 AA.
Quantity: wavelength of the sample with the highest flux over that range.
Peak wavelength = 7541.54 AA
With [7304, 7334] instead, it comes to 7322.51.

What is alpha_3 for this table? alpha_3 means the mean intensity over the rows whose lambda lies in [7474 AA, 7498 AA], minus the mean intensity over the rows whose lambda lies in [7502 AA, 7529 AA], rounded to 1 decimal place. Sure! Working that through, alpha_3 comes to 1.7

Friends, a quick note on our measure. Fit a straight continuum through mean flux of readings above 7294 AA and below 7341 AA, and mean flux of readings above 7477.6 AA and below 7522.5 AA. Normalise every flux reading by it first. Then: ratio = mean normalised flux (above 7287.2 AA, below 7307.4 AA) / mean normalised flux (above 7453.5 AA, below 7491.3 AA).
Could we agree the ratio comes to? 0.96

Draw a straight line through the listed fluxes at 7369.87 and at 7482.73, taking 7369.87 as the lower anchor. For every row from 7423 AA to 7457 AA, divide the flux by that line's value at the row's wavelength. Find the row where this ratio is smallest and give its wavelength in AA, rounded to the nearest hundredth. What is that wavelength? 7431.22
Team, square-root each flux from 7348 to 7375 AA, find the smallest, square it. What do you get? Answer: 44.8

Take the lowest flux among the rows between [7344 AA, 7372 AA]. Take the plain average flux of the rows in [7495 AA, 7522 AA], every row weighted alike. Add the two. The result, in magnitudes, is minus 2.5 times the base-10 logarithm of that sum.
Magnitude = -4.87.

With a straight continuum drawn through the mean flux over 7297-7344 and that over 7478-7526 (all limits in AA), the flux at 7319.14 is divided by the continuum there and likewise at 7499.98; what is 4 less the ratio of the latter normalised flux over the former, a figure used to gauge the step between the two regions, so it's 2.90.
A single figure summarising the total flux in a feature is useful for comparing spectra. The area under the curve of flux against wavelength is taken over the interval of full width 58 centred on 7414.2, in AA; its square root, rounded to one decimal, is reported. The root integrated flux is 50.9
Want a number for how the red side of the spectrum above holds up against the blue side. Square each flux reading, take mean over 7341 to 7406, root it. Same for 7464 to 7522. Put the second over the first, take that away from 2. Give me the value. 1.03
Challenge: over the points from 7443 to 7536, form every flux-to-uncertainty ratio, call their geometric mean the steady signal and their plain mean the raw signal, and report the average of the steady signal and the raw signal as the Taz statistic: 23.8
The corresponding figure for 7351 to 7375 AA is 22.9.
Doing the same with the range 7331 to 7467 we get 19.3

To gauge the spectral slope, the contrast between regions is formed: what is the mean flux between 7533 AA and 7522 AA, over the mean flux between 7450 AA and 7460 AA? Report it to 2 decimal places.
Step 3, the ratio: 0.94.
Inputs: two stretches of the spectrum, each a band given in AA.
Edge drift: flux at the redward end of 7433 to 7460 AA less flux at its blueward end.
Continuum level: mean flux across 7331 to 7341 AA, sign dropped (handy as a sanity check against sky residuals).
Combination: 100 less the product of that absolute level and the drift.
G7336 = 149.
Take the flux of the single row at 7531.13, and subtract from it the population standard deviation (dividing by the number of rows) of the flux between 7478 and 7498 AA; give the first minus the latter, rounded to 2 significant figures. 42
